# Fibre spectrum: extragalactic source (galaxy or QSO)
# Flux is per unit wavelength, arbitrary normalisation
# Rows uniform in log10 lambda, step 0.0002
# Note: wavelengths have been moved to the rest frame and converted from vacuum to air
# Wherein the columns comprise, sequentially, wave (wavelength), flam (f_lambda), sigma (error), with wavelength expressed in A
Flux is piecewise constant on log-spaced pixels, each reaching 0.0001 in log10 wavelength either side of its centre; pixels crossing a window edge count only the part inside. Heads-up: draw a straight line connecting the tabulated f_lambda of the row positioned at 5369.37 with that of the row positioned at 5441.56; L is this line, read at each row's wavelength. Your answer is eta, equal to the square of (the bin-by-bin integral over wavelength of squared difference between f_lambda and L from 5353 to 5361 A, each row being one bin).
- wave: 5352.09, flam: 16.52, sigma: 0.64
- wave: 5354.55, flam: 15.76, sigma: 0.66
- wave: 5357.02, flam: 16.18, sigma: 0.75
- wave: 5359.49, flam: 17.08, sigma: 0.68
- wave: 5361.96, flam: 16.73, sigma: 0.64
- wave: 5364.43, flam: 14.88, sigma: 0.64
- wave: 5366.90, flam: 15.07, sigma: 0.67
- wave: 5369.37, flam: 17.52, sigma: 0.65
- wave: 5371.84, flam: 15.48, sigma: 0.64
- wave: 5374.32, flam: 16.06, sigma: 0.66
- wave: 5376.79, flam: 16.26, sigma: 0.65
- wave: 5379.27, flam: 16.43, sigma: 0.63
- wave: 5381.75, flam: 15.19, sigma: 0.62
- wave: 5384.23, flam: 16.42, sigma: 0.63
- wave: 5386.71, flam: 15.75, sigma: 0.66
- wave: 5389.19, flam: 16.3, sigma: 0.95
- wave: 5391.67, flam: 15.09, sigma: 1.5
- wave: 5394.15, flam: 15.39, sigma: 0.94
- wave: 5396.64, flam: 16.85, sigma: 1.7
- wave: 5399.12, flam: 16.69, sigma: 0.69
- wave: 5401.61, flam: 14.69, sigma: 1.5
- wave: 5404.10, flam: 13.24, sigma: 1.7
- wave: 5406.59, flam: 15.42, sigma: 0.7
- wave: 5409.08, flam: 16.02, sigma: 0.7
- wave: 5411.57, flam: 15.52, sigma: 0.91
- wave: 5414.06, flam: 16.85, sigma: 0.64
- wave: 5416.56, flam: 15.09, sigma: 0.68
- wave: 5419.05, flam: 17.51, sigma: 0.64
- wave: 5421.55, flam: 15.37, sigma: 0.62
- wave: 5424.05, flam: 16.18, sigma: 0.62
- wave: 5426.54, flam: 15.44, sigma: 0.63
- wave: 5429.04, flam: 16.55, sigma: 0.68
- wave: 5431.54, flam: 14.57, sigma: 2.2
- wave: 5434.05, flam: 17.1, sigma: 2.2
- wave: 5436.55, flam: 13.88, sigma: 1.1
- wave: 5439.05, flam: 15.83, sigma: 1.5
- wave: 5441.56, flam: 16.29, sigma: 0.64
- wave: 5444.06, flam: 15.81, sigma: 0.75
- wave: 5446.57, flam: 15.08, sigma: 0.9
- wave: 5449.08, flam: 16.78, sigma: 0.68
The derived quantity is 310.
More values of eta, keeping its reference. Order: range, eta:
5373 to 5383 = 458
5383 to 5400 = 735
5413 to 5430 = 250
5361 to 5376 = 2566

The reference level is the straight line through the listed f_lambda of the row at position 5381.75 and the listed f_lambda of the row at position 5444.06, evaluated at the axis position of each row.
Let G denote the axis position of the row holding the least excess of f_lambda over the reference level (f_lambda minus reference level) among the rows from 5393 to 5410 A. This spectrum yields 5404.10 A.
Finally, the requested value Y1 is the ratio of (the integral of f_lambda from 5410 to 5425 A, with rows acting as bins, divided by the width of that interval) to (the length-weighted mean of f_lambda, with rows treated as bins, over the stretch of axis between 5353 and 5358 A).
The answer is 1.00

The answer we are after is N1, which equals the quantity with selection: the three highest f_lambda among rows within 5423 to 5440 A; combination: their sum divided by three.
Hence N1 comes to 16.6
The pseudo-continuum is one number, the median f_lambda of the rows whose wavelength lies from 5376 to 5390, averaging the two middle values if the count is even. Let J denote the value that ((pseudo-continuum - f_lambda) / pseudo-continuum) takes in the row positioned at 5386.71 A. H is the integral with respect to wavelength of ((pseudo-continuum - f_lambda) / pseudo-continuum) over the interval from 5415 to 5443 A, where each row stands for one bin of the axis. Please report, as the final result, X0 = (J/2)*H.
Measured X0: 0.01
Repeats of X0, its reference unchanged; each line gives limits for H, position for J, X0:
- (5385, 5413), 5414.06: -0.02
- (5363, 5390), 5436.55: 0.04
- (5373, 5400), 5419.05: -0.02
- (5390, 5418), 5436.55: 0.09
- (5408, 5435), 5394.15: 0.01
